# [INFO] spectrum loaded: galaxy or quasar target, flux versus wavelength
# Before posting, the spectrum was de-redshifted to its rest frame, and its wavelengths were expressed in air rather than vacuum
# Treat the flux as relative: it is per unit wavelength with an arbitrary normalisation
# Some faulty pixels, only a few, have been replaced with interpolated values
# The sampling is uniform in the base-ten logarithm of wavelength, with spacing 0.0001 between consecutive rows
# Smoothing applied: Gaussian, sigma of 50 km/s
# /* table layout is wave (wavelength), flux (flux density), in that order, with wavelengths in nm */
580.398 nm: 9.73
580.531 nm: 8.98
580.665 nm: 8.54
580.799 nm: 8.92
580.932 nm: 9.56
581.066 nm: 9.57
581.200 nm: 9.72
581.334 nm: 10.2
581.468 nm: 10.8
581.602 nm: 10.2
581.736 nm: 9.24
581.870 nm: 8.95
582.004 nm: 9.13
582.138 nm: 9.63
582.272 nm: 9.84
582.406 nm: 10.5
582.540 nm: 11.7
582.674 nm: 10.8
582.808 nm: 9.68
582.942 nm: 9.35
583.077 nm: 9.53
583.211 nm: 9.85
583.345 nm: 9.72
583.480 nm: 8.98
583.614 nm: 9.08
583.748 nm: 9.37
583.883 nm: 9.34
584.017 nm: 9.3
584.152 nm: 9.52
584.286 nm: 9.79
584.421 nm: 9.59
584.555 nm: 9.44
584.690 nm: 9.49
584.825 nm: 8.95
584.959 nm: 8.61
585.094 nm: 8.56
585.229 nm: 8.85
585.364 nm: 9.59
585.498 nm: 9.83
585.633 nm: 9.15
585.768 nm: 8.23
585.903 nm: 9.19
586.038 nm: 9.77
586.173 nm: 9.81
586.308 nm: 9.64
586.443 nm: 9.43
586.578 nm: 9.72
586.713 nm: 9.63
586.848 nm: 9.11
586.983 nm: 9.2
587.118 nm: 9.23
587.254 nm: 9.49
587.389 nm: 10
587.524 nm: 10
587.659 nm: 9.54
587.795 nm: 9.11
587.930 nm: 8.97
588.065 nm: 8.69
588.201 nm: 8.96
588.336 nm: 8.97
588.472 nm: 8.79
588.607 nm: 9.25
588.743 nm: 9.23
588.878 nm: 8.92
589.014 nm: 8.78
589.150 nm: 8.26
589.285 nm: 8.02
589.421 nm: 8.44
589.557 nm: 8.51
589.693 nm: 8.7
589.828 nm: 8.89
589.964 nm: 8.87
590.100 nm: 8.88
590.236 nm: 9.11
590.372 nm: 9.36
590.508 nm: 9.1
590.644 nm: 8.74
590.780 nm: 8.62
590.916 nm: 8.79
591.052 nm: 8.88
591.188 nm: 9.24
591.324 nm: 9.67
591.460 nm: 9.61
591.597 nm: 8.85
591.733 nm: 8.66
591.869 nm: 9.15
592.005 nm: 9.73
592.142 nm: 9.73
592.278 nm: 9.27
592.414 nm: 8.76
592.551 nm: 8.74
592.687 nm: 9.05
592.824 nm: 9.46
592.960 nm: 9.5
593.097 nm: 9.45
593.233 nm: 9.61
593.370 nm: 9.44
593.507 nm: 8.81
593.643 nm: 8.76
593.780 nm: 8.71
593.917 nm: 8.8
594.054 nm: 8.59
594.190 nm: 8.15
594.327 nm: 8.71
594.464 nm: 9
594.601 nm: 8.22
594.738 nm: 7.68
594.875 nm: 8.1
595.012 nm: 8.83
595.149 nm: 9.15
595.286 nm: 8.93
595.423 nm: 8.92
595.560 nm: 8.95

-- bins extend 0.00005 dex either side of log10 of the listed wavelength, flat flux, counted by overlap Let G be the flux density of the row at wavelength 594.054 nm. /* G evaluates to 8.59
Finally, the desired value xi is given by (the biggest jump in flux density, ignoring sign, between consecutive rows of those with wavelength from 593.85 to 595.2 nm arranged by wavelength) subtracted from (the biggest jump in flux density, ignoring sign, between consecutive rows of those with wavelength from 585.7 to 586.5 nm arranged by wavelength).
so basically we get 0.18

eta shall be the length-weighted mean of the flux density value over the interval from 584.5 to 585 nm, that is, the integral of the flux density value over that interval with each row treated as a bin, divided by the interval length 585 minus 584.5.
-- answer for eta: 9.14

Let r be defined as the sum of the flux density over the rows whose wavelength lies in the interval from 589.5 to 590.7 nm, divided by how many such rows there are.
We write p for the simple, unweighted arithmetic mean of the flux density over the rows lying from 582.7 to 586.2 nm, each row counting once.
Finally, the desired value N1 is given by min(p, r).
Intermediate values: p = 9.33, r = 8.9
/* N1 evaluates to 8.91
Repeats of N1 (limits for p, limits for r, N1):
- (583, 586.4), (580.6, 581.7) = 9.33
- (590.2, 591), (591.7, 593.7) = 8.95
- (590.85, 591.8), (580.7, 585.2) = 9.10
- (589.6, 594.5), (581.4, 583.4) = 9.04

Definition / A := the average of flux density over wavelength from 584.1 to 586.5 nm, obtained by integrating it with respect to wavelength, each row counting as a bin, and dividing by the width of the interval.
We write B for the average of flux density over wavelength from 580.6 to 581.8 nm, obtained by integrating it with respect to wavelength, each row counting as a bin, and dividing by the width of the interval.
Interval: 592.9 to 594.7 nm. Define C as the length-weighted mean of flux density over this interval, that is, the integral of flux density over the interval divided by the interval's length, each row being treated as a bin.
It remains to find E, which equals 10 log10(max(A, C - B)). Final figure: 9.69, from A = 9.3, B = 9.6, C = 8.88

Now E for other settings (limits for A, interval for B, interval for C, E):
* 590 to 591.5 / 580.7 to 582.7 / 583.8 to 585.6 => 9.58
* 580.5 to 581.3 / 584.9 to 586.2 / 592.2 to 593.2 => 9.67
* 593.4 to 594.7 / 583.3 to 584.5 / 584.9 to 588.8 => 9.36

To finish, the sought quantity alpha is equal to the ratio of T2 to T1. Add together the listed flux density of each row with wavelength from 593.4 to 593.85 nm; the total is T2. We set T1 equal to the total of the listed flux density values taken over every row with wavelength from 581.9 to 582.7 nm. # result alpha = 0.4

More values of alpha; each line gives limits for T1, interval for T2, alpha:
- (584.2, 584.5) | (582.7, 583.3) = 2.0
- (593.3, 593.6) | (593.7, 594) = 1.0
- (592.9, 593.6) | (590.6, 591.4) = 1.2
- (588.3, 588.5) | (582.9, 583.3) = 1.6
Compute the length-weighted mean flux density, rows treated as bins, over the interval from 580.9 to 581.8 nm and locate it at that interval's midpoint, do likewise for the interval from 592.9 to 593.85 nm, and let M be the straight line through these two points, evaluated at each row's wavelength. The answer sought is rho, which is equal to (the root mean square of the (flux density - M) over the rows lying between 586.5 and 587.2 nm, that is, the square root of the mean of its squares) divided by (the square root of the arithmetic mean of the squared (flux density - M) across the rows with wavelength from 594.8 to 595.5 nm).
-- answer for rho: 0.7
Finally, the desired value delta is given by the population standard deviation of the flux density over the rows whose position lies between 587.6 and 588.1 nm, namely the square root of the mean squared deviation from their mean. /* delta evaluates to 0.3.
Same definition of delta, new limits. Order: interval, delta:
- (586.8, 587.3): 0.1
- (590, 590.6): 0.2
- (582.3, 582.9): 0.7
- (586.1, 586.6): 0.1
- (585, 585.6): 0.5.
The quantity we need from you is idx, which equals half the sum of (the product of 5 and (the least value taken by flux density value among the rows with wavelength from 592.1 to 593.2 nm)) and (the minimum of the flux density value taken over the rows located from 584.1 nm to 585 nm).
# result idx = 26.2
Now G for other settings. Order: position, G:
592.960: 9.5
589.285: 8.02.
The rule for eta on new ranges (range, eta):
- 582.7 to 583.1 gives 9.64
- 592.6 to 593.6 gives 9.31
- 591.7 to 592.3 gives 9.35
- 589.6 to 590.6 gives 8.97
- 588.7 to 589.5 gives 8.59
